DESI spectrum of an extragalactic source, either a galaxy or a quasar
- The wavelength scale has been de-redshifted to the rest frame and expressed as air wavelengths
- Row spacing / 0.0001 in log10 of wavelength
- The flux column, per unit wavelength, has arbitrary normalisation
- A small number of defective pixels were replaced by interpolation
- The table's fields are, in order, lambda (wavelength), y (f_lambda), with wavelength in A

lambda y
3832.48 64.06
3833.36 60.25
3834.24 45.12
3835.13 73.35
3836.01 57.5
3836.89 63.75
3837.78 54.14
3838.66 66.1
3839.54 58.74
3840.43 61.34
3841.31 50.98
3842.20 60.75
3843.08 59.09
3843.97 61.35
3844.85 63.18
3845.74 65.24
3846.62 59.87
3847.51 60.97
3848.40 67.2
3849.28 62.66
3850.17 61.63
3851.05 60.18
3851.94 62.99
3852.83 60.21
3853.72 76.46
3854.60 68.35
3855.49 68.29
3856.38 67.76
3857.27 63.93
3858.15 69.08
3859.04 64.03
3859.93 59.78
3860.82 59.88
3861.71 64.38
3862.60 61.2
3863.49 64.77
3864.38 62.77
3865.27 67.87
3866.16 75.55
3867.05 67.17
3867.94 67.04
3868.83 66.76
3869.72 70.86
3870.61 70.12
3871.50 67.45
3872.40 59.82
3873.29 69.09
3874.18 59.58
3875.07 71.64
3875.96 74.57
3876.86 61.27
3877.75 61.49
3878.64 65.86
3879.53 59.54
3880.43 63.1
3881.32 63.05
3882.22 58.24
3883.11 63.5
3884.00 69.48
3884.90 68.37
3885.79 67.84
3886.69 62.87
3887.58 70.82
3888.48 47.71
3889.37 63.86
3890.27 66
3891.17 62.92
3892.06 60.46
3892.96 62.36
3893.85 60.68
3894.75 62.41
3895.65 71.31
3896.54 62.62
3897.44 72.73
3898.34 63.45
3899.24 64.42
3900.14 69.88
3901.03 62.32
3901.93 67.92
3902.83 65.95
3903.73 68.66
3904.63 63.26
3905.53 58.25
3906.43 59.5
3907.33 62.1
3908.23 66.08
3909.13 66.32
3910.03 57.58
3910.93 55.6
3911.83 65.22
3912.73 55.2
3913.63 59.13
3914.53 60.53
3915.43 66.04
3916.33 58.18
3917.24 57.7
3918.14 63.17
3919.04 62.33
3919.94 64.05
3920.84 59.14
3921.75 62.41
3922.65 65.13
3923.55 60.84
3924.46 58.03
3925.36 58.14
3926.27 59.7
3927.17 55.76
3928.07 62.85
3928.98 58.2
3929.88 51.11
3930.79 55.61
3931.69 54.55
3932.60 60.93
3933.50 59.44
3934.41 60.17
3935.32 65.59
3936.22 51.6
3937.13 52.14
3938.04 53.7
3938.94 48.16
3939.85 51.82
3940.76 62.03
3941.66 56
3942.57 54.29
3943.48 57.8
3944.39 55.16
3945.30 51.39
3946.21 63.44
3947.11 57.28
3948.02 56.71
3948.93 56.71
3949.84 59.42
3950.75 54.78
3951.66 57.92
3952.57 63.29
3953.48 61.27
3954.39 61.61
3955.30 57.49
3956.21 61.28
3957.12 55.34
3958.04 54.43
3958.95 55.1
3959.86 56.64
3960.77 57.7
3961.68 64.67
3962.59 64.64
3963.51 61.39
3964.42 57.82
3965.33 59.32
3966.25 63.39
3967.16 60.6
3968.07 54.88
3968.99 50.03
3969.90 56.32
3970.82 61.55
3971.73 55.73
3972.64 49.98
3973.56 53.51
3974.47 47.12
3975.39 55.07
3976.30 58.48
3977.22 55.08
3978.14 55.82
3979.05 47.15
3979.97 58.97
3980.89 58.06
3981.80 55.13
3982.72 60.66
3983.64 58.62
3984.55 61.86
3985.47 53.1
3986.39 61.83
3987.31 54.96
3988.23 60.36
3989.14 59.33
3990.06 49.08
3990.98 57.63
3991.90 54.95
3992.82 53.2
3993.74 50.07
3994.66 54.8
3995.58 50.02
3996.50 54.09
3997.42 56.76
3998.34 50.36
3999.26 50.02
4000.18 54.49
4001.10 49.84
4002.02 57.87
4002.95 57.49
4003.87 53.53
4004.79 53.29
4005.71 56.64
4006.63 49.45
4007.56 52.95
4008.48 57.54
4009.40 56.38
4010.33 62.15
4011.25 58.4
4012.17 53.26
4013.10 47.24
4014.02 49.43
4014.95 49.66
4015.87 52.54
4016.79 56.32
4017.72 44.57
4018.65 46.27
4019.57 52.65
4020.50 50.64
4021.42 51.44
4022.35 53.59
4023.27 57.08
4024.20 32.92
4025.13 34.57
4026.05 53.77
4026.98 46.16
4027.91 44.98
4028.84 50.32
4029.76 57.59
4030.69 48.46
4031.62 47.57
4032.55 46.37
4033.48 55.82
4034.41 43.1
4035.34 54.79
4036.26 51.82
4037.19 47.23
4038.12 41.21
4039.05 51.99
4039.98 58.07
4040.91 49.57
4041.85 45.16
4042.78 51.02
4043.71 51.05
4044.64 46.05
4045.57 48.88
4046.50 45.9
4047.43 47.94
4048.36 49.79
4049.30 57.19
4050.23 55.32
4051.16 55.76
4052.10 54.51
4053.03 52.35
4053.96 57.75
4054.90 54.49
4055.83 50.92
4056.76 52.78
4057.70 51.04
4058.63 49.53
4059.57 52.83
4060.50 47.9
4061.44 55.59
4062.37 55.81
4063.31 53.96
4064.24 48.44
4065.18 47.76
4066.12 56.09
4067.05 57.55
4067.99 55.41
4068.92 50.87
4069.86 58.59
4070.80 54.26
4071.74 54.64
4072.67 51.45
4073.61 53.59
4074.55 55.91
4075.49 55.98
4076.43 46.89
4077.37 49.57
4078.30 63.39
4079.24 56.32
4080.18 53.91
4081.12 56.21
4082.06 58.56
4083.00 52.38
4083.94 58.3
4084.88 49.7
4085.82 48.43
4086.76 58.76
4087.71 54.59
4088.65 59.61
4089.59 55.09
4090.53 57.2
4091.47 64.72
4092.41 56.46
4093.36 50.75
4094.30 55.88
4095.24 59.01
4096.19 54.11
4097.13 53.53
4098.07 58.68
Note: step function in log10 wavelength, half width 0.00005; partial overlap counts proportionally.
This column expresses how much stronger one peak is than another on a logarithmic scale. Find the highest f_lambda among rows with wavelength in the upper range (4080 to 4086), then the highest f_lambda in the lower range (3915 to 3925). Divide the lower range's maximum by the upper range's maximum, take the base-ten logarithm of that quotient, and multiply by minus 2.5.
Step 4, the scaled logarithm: -0.13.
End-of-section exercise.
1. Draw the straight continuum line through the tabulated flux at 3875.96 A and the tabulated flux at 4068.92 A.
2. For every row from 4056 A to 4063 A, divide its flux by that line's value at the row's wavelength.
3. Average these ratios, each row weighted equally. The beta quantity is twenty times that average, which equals 20.1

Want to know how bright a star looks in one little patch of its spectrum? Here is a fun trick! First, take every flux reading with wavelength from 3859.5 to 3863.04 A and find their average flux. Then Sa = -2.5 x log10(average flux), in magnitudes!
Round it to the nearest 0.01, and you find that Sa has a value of -4.47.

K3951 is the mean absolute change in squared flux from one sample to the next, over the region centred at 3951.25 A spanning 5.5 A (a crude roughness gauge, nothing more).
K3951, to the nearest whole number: 420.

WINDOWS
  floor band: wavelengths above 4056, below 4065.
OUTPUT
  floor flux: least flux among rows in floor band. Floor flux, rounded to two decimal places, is 47.90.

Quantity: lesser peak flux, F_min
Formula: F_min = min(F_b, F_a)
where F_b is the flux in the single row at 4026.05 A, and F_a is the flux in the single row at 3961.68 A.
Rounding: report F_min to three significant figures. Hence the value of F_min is 53.8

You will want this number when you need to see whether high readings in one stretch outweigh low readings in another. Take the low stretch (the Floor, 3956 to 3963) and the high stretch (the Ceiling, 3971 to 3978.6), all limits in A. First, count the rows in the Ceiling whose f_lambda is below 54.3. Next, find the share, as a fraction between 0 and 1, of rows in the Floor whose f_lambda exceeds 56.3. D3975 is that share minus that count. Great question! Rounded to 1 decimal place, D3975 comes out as -2.4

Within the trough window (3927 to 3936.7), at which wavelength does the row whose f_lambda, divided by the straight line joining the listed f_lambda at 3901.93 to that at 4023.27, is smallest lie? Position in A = 3929.88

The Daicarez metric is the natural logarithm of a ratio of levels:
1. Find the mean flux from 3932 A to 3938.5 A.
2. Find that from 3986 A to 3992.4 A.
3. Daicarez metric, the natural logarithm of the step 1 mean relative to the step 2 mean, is 0.01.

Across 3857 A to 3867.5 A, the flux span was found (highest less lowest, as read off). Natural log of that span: 2.76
